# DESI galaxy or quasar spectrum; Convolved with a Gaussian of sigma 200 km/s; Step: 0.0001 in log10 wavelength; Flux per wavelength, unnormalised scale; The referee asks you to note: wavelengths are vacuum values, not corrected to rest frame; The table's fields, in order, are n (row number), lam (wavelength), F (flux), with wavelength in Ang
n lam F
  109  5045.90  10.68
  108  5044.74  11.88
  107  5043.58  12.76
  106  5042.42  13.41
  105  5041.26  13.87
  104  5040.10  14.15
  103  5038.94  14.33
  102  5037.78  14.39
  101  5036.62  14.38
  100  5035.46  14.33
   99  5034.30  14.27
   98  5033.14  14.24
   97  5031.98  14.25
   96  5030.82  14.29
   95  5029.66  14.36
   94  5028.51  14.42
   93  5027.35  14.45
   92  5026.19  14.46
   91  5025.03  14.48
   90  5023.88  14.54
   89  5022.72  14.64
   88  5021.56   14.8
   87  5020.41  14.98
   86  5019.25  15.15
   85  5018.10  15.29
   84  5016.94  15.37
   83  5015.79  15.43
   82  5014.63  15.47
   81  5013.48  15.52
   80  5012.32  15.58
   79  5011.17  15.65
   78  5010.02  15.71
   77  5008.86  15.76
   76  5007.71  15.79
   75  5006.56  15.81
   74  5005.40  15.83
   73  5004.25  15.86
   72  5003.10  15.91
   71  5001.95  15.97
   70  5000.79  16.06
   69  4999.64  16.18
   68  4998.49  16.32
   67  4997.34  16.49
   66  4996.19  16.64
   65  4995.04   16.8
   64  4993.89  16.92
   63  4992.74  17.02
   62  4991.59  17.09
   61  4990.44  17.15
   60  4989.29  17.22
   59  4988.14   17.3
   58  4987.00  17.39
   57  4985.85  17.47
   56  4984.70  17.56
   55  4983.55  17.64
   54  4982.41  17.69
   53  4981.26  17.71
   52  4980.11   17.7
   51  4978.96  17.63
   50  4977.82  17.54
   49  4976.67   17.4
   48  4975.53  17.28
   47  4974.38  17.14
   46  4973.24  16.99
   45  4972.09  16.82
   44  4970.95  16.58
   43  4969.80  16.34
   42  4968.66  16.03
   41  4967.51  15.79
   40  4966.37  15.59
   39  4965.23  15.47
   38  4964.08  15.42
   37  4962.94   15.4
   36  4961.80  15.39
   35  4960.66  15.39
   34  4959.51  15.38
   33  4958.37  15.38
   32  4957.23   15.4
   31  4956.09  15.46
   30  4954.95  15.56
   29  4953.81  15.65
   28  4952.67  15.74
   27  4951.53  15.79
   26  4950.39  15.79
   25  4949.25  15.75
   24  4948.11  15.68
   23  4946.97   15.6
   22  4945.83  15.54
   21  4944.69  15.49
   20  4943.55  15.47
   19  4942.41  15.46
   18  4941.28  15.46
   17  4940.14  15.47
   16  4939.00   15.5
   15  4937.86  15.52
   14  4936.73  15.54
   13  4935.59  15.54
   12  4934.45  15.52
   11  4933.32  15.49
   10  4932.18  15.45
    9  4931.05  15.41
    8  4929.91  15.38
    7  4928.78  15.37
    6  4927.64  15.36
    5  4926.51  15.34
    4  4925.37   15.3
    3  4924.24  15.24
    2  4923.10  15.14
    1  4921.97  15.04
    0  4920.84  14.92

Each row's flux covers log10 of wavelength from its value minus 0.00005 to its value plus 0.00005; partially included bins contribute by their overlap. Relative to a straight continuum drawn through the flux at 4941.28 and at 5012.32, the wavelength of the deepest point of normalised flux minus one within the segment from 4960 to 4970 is 4961.80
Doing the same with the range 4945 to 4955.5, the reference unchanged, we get 4945.83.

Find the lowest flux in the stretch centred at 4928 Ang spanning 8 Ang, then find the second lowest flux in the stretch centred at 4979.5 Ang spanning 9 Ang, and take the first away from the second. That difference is 2.2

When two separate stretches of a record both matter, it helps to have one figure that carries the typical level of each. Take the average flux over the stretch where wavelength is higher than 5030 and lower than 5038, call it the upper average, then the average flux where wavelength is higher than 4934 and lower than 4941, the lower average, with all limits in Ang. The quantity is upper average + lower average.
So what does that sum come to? 29.8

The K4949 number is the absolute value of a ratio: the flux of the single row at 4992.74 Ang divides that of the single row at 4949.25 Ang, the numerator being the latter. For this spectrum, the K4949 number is 0.925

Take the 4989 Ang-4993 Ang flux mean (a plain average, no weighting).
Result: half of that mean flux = 8.6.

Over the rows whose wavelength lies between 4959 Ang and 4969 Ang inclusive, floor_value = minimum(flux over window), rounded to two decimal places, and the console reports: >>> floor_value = 15.38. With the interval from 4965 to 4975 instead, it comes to 15.47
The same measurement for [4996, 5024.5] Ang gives 14.54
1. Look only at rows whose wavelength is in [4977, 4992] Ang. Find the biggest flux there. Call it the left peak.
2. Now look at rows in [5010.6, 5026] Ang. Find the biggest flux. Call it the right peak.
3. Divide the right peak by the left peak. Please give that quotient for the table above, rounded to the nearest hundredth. 0.88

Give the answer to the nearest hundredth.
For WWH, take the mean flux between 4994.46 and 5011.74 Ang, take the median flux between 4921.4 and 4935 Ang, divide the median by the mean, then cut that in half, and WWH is 0.48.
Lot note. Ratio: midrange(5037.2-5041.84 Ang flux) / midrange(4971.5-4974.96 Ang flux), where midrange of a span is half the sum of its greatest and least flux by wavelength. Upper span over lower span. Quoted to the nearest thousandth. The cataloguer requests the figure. 0.832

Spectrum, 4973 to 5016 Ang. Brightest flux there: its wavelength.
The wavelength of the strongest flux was 4981.26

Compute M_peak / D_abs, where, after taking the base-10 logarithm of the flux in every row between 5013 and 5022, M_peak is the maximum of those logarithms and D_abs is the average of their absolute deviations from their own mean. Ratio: 202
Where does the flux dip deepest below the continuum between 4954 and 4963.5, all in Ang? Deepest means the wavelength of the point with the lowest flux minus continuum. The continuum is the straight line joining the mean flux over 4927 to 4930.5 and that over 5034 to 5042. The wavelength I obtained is 4958.37 Ang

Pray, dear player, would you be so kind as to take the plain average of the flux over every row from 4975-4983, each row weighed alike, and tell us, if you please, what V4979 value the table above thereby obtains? 17.6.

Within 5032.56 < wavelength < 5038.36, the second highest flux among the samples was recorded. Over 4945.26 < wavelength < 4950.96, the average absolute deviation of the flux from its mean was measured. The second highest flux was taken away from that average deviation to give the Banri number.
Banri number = -14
